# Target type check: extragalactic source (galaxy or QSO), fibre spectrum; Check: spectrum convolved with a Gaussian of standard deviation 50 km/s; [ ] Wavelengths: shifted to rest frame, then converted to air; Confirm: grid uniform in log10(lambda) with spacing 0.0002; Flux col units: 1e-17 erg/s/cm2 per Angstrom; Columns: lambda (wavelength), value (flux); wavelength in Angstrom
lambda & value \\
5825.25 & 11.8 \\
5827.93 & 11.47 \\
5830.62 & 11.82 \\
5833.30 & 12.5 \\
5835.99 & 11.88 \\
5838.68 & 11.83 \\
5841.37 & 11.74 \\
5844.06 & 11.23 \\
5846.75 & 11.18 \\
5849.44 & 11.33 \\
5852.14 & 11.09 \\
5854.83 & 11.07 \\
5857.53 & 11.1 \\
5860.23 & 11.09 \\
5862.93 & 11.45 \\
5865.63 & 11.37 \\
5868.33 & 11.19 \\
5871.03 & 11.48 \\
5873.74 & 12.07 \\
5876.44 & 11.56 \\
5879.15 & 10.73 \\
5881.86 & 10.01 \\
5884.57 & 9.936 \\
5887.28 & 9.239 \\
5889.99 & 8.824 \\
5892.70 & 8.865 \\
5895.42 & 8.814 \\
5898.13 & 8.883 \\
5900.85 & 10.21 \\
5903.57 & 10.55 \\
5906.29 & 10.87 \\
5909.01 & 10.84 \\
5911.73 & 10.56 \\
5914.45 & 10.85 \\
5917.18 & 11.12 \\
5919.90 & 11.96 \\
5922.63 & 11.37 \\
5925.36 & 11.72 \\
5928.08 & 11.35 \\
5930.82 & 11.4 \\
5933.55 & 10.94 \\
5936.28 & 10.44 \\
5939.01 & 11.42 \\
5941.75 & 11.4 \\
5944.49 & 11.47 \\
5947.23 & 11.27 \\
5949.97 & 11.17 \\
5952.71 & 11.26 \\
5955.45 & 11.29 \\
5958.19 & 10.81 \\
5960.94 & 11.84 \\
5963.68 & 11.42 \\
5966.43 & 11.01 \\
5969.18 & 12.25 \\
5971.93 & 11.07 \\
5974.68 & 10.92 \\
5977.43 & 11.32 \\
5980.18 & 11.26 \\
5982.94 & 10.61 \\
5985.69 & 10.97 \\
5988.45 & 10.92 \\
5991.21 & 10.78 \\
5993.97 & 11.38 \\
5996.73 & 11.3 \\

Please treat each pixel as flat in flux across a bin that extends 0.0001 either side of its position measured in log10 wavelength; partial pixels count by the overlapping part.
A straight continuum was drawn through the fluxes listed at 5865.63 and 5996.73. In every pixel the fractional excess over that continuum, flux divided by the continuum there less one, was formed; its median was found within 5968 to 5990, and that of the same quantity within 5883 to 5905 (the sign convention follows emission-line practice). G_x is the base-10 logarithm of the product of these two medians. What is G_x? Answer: -2.3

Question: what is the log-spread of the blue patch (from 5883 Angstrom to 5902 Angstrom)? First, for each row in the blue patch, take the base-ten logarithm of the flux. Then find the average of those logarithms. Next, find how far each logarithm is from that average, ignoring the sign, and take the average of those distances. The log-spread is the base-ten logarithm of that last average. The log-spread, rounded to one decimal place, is -1.7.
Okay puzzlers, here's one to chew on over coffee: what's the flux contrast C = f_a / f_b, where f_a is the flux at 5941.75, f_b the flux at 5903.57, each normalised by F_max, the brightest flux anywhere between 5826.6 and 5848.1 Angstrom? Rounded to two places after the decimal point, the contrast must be 1.08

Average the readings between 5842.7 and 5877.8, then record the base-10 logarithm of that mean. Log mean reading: 1.054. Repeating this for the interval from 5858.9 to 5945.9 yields 1.031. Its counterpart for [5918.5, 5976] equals 1.054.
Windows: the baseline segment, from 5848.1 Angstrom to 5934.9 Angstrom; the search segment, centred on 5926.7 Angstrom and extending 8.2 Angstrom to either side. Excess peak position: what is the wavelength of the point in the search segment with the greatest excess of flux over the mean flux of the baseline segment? 5919.90 Angstrom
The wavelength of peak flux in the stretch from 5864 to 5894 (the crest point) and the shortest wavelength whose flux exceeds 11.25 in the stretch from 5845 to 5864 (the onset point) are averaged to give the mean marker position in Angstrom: 5861.6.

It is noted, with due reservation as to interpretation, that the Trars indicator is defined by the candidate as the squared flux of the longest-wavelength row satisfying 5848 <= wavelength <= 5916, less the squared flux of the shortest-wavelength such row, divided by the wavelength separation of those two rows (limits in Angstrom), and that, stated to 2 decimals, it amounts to -0.16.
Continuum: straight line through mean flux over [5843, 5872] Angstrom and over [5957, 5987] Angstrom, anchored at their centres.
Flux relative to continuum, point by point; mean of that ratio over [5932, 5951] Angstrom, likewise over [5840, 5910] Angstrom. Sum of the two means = 1.94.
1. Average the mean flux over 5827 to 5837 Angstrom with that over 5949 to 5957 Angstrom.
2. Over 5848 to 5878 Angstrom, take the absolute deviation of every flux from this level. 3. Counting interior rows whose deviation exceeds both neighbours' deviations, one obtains 4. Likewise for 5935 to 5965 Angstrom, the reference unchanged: 3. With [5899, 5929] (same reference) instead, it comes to 1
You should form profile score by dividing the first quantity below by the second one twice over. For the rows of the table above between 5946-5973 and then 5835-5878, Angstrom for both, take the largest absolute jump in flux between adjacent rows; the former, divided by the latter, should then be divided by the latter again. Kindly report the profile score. 3.6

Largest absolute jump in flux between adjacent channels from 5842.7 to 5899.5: 0.83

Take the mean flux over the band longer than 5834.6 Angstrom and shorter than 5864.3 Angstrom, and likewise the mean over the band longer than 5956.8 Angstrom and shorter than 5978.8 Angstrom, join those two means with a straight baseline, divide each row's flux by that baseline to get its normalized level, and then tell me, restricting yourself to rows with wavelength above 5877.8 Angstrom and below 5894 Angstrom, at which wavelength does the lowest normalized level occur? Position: 5889.99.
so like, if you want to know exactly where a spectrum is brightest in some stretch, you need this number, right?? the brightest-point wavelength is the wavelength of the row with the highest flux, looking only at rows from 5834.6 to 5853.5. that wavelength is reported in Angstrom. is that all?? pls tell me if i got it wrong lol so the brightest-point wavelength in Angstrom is 5835.99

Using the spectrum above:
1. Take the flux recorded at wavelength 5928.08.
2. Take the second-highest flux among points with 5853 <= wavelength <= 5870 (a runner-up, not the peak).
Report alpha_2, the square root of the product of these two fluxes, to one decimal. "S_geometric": 11.4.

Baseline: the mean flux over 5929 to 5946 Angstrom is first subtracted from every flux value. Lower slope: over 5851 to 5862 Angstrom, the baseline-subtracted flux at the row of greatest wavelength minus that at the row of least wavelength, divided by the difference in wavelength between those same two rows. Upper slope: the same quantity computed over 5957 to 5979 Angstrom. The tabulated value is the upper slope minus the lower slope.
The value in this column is 0.03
